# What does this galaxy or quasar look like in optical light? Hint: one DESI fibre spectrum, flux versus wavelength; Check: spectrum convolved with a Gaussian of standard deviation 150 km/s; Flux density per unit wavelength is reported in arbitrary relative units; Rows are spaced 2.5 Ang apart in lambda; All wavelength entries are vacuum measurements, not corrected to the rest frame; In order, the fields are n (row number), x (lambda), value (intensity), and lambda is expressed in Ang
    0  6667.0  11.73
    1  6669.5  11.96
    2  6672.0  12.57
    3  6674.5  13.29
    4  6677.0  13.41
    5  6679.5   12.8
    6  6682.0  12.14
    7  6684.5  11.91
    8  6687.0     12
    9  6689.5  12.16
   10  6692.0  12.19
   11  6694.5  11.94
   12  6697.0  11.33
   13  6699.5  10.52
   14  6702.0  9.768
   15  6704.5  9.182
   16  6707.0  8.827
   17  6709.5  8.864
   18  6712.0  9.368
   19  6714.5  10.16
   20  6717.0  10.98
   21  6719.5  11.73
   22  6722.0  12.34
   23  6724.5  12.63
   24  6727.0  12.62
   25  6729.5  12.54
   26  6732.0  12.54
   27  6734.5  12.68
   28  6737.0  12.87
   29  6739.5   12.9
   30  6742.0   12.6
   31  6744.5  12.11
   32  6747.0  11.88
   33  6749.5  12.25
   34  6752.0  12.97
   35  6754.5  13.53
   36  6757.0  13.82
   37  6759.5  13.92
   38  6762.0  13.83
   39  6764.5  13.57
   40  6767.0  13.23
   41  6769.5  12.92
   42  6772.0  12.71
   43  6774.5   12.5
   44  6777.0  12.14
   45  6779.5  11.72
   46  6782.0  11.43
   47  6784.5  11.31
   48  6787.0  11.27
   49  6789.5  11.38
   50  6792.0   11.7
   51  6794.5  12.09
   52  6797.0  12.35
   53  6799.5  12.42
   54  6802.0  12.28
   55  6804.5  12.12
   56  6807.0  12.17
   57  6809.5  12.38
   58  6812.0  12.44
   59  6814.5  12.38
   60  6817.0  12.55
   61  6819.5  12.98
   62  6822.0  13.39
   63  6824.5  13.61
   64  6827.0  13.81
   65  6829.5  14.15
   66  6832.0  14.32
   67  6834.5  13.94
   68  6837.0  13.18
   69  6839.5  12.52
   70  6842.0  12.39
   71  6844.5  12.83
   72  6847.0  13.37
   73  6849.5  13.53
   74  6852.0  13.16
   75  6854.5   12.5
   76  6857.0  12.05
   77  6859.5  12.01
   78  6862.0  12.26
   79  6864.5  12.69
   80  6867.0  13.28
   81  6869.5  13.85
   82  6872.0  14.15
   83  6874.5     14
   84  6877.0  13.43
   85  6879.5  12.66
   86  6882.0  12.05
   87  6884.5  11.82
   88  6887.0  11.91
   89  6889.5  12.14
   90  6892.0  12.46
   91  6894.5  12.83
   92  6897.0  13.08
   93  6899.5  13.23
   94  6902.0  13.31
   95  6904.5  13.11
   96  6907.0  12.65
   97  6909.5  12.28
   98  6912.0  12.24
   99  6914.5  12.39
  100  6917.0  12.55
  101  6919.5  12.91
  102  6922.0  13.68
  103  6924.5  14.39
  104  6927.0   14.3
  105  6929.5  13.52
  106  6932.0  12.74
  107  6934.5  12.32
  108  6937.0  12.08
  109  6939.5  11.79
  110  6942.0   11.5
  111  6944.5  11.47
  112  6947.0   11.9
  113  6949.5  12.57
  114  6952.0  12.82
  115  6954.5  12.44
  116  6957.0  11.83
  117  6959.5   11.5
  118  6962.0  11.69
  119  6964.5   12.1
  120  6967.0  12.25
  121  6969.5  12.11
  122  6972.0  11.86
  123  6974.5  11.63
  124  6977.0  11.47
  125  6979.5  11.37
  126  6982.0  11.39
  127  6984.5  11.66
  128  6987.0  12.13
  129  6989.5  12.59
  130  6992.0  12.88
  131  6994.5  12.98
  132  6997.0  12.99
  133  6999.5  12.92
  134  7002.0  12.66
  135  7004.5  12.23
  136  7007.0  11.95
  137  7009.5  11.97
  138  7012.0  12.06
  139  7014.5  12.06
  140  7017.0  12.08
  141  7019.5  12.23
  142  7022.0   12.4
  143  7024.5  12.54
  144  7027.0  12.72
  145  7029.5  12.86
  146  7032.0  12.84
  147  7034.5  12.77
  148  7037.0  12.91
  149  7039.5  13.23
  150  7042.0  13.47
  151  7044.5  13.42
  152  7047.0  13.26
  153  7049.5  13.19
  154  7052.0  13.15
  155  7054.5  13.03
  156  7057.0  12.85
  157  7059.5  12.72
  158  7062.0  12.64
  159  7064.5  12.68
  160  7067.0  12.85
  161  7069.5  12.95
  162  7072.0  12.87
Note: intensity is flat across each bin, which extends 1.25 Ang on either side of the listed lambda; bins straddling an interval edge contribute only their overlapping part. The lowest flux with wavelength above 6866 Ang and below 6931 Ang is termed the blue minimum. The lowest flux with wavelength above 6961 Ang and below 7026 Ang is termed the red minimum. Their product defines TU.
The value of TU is 134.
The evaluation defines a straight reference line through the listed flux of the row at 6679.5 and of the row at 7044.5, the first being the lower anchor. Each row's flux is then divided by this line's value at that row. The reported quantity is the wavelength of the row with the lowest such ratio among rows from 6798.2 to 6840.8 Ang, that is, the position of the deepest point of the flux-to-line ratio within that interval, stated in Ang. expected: 6804.5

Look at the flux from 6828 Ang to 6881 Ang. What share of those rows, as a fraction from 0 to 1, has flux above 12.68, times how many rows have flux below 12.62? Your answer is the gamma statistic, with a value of 4.0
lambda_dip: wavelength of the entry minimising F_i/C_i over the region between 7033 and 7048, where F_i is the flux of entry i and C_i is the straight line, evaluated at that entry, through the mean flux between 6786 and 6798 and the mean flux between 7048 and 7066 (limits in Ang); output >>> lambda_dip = 7034.5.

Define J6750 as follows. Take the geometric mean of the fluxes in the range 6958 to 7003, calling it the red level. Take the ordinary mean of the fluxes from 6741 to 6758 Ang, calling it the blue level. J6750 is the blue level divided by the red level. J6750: 1.05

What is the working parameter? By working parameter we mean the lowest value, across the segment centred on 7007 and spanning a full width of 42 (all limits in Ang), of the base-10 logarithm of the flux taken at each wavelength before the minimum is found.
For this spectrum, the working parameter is 1.08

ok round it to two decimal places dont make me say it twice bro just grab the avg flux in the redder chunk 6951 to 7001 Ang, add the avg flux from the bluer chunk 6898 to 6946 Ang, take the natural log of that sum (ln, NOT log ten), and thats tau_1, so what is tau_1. 3.21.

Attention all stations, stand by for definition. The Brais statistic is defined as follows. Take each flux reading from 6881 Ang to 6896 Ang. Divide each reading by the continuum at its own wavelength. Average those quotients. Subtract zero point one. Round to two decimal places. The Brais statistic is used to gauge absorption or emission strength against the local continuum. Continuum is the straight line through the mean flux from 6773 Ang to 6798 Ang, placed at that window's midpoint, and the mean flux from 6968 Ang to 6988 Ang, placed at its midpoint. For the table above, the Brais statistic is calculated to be 0.94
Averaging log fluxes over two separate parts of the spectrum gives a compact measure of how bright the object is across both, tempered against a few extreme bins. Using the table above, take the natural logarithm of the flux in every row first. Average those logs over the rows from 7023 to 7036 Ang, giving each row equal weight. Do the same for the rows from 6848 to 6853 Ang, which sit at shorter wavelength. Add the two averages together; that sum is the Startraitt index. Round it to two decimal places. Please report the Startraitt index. 5.14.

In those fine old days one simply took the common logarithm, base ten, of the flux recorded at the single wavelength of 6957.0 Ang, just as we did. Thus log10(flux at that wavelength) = 1.07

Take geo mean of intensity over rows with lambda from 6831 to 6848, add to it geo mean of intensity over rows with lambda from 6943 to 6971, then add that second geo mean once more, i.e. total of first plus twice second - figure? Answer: 37.3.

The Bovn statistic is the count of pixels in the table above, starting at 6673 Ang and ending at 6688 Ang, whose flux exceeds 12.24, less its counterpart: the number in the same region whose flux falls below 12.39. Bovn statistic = 0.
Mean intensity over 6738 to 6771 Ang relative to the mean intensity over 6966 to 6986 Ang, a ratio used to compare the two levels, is 1.11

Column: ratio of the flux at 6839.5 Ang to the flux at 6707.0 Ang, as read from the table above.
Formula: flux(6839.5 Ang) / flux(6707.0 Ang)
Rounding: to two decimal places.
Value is 1.42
